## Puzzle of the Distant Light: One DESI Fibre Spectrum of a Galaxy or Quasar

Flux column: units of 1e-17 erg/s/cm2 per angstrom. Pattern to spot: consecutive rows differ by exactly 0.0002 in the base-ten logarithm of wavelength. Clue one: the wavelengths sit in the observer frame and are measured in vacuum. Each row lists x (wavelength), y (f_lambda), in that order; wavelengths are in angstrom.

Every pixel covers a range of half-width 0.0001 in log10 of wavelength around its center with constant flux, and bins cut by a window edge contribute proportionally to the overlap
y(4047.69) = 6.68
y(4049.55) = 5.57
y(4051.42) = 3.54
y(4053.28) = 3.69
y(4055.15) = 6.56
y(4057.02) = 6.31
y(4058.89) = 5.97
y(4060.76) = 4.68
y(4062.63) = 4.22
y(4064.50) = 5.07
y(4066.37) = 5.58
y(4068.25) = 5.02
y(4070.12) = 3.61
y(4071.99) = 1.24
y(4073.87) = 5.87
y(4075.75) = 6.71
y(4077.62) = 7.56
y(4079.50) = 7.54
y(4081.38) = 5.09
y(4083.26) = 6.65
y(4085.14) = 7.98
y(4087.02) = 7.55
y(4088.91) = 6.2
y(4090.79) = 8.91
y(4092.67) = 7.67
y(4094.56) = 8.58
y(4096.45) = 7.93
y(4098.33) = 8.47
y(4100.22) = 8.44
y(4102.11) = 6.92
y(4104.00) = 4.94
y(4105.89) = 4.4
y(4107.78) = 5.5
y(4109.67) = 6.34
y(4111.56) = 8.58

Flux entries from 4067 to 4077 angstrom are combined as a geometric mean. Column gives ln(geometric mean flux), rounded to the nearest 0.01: 1.36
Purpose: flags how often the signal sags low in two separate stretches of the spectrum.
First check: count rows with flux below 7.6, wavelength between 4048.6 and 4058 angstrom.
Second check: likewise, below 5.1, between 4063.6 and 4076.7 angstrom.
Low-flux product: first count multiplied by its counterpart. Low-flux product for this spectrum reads 20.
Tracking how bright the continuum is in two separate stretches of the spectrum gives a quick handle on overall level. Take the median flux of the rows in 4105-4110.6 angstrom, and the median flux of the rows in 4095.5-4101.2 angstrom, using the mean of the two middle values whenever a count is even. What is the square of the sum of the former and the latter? 194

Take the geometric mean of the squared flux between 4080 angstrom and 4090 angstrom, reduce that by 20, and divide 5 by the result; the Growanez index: 0.21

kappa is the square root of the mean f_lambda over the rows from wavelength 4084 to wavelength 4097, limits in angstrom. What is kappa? 2.8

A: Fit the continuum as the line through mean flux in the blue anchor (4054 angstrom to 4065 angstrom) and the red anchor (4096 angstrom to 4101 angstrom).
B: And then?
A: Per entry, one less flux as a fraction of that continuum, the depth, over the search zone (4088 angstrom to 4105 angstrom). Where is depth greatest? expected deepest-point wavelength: 4104.00 angstrom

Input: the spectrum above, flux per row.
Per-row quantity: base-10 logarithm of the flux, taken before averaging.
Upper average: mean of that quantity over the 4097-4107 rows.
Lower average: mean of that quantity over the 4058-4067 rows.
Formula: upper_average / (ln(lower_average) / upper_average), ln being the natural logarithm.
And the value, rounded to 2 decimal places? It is -1.86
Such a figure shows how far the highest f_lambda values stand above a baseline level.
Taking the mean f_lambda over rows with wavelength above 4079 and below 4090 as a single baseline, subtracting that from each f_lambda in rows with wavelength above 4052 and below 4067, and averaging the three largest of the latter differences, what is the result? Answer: -0.6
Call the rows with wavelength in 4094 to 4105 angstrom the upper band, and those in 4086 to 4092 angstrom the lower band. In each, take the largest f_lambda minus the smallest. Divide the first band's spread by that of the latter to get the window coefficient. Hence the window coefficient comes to 1.3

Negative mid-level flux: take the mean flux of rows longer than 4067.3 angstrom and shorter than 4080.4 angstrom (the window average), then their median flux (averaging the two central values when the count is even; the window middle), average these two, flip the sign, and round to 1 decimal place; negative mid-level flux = -5.6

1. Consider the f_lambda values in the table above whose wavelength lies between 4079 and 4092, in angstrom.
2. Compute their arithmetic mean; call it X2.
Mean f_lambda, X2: 7.1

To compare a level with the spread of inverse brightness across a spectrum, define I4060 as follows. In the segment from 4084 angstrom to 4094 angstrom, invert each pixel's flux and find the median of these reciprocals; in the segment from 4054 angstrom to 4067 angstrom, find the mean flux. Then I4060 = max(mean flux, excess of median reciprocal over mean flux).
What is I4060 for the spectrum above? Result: 5.5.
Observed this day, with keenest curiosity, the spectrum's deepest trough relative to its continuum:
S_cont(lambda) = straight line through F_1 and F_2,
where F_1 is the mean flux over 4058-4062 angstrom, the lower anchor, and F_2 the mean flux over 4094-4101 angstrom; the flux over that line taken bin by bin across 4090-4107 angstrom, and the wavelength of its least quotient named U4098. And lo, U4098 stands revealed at 4105.89 angstrom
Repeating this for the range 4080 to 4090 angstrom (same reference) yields 4081.38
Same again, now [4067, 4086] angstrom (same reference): 4071.99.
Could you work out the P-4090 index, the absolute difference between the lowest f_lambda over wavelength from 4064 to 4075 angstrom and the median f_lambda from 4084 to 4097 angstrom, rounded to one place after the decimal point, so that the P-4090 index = 6.7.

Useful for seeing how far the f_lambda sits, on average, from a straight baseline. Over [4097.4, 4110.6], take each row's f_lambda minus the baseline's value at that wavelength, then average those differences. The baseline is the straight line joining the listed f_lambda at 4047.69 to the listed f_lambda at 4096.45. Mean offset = -1.7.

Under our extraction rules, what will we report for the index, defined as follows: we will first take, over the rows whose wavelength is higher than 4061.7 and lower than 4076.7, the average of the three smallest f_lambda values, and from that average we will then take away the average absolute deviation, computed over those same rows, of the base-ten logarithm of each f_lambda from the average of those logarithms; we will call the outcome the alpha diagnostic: 2.9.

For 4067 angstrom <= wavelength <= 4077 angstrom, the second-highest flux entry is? 5.87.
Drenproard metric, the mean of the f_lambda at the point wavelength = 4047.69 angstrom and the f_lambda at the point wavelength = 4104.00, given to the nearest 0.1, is 5.8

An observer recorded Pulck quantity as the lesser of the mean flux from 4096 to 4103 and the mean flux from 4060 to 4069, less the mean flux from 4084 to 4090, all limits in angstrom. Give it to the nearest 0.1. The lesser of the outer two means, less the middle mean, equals -2.3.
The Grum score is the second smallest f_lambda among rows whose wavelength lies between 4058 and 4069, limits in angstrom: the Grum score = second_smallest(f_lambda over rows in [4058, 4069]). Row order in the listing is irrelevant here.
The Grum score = 4.68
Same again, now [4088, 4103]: 6.92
